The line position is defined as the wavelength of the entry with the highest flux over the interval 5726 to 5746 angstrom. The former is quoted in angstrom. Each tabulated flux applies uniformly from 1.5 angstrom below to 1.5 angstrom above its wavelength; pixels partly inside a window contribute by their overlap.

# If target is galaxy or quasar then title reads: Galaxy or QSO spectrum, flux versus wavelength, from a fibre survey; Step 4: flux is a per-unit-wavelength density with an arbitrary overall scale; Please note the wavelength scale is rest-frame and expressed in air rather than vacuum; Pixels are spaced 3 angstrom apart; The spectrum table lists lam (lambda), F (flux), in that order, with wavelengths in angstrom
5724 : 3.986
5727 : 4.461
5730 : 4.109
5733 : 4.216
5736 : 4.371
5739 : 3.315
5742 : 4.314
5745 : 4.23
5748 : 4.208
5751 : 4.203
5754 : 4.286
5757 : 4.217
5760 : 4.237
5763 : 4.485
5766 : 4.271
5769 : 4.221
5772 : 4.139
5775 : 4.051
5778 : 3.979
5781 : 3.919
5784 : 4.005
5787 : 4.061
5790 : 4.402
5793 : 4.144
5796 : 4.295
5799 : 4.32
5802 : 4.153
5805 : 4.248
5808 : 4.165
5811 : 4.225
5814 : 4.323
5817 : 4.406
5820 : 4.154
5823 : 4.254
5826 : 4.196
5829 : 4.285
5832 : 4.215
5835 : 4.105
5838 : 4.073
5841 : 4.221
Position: 5727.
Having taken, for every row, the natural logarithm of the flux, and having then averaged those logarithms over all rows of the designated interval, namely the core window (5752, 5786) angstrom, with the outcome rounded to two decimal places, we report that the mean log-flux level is 1.43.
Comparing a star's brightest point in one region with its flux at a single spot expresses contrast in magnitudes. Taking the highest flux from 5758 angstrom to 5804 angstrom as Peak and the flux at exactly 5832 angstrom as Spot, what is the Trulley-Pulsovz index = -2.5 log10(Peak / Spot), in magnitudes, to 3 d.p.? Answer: -0.067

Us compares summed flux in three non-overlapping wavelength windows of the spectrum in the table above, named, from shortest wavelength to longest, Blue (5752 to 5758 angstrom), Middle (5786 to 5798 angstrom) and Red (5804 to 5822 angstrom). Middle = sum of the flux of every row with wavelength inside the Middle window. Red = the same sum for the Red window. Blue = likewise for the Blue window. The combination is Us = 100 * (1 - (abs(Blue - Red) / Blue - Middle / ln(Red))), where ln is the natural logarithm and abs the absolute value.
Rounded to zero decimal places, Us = 422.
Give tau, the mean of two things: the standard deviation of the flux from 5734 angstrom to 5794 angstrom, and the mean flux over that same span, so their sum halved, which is 2.20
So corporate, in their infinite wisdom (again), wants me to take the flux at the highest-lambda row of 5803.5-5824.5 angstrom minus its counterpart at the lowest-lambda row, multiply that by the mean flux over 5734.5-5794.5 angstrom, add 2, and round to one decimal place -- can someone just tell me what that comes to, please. 2.0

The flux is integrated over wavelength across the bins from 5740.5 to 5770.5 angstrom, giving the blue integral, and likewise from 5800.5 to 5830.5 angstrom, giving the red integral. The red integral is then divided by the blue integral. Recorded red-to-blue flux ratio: 1.0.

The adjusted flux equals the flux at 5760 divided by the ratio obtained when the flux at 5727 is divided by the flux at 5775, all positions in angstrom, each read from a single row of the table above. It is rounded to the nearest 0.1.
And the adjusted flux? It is 3.8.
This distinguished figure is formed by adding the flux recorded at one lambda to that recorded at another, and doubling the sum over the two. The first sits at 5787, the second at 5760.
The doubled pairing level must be 16.6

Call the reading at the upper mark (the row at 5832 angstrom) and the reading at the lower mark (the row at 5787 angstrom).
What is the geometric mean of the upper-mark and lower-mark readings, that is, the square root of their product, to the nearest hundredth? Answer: 4.14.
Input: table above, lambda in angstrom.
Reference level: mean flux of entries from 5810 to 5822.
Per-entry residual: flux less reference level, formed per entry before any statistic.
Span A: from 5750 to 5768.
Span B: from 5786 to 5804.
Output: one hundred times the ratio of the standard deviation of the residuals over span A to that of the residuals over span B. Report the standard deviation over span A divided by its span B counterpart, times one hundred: 80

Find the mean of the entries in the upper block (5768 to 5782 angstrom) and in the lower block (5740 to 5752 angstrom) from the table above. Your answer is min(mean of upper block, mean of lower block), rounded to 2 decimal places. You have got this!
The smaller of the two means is 4.06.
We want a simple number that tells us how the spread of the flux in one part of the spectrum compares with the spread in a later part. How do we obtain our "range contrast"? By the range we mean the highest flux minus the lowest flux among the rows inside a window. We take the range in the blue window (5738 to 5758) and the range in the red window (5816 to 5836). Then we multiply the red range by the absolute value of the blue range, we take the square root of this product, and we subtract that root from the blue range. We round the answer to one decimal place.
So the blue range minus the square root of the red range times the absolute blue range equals 0.5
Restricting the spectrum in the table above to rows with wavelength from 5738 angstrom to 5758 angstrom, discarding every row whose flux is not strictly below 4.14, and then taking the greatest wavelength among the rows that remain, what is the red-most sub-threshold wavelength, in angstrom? 5739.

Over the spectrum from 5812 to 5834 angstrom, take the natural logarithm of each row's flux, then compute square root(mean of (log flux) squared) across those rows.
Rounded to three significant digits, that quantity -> 1.45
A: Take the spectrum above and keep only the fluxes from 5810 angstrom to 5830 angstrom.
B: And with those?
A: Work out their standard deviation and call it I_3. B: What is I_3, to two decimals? 0.08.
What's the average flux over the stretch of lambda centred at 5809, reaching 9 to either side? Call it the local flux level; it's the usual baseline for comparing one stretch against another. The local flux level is 4.25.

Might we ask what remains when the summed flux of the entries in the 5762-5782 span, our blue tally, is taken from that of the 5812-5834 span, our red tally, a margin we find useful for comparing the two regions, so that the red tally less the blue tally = 0.77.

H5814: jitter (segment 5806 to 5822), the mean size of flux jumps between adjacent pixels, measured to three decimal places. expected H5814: 0.123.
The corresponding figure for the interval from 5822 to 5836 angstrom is 0.082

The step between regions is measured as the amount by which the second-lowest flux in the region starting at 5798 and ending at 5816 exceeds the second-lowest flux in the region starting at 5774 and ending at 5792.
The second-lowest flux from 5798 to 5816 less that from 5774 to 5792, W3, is 0.19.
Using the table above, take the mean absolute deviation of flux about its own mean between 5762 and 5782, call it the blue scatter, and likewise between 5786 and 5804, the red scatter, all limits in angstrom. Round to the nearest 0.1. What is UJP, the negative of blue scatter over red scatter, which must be -1.4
